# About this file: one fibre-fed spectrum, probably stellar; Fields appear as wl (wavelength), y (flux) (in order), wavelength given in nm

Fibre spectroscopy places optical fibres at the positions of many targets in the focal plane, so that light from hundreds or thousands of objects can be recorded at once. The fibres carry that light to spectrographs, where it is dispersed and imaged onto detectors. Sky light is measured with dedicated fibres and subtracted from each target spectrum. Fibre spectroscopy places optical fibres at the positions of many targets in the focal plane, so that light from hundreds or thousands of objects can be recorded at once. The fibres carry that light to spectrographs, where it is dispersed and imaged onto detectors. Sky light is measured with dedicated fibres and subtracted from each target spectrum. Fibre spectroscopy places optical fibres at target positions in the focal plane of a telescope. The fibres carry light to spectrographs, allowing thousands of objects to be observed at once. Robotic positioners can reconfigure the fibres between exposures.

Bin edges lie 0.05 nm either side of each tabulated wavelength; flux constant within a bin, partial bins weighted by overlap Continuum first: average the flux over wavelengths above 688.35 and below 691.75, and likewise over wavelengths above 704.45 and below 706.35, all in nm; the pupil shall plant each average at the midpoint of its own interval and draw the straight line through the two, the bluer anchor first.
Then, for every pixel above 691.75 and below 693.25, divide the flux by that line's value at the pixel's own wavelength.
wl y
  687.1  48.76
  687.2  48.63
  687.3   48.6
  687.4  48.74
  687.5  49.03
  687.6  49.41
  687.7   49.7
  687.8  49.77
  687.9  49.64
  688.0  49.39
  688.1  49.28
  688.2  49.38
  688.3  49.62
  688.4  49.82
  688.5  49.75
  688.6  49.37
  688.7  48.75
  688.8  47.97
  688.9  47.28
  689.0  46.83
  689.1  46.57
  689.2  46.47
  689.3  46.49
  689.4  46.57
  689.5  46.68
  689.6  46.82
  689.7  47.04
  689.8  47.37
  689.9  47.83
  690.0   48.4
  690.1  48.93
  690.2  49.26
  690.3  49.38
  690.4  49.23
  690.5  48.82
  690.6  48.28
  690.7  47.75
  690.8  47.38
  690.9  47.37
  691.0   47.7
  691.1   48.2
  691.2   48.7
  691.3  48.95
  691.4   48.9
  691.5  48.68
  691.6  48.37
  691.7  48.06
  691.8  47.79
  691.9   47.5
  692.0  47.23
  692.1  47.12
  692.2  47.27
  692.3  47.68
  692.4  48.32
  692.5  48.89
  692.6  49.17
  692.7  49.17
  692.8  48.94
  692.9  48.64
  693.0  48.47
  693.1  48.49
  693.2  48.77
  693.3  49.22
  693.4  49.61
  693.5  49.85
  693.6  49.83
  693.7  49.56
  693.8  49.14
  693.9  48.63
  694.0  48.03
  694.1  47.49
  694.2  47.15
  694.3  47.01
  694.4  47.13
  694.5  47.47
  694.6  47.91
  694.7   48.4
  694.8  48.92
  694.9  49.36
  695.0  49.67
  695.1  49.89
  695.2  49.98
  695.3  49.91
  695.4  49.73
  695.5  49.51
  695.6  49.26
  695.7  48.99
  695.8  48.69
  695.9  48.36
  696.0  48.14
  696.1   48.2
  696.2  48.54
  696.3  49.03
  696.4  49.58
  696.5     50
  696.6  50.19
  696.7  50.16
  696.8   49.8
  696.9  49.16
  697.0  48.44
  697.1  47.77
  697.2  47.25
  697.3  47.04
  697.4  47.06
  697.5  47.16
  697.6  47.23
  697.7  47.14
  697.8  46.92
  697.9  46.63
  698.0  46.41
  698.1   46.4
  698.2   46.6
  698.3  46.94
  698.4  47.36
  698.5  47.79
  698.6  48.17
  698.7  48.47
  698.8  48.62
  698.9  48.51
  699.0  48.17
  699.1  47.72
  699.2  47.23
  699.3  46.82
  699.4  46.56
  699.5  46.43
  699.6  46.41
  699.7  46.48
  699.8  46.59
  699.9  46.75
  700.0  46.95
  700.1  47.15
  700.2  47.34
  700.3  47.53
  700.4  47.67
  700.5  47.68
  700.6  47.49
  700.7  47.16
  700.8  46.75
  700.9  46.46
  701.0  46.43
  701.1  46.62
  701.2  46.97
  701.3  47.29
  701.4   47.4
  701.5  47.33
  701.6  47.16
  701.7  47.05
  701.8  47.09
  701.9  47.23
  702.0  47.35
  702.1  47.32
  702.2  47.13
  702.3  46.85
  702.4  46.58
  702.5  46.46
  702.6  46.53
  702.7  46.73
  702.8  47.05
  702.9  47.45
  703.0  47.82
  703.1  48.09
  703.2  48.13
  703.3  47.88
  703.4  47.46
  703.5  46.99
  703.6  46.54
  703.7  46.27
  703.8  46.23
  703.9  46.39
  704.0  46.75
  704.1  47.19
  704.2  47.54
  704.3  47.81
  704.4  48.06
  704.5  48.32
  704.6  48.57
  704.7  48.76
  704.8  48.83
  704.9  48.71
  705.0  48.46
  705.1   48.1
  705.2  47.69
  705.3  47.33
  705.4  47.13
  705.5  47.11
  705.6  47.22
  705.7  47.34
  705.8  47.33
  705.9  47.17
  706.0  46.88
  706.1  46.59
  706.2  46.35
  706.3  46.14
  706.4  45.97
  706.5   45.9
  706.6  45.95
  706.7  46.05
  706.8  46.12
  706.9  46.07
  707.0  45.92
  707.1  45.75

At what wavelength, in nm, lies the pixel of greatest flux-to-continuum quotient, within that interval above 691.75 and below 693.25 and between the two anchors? 692.7 nm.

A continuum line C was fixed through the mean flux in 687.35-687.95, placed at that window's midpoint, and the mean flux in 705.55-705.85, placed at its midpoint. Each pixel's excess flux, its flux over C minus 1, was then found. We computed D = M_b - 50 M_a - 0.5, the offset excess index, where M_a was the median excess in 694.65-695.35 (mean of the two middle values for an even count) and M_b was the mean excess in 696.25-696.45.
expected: -1.7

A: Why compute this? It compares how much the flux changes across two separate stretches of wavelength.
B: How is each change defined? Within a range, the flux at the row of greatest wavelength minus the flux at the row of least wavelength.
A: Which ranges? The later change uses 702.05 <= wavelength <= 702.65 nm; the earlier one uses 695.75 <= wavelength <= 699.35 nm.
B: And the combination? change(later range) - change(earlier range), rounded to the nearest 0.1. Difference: 1.1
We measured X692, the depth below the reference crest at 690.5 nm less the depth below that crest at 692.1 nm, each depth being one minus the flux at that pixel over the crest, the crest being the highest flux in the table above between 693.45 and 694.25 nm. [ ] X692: -0.03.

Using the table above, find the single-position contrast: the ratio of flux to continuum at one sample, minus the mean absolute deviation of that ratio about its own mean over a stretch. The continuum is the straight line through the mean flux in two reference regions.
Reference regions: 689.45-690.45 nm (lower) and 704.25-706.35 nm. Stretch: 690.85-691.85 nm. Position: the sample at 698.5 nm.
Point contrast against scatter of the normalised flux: 0.99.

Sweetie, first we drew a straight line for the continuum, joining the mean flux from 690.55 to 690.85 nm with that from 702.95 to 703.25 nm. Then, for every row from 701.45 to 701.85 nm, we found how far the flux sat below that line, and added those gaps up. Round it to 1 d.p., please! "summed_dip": 3.3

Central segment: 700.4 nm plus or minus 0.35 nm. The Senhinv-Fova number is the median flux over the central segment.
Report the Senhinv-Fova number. 47.5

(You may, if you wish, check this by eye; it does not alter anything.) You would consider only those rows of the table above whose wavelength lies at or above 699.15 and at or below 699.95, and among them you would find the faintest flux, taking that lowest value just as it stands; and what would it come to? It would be 46.41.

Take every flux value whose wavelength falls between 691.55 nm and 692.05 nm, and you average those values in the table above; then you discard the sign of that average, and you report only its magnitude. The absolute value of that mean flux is 47.8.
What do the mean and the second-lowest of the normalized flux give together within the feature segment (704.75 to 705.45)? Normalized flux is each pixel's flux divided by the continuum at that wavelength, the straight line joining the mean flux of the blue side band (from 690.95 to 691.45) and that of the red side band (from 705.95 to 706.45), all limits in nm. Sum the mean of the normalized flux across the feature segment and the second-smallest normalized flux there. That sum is 2.05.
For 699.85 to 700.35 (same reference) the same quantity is 1.99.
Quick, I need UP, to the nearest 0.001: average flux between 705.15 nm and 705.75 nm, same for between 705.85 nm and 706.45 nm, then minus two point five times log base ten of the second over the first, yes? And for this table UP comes 0.018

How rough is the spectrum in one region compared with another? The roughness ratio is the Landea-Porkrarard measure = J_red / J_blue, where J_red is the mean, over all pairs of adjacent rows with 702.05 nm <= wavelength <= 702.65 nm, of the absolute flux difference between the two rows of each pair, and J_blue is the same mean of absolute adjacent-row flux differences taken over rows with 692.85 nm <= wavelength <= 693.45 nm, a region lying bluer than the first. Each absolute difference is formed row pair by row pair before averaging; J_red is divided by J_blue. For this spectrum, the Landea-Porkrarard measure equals 0.71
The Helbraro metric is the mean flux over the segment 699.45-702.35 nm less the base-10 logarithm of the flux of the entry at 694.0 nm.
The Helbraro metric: 45.4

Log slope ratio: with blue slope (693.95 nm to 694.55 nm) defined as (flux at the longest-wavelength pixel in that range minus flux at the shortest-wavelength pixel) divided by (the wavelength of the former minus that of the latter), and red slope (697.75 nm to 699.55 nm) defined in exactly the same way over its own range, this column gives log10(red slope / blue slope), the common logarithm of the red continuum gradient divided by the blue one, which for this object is -0.59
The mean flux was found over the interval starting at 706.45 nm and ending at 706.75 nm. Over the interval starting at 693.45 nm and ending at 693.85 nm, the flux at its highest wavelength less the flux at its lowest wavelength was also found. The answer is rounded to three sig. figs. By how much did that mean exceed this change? 46.7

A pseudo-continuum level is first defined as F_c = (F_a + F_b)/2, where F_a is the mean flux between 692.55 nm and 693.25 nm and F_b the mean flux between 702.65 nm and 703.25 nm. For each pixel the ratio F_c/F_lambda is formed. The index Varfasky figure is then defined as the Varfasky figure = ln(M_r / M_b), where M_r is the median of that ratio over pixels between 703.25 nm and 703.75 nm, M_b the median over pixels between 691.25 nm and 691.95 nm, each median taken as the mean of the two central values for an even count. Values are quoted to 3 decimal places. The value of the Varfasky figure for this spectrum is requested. 0.029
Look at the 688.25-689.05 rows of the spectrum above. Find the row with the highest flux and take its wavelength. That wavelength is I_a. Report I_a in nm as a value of 688.4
